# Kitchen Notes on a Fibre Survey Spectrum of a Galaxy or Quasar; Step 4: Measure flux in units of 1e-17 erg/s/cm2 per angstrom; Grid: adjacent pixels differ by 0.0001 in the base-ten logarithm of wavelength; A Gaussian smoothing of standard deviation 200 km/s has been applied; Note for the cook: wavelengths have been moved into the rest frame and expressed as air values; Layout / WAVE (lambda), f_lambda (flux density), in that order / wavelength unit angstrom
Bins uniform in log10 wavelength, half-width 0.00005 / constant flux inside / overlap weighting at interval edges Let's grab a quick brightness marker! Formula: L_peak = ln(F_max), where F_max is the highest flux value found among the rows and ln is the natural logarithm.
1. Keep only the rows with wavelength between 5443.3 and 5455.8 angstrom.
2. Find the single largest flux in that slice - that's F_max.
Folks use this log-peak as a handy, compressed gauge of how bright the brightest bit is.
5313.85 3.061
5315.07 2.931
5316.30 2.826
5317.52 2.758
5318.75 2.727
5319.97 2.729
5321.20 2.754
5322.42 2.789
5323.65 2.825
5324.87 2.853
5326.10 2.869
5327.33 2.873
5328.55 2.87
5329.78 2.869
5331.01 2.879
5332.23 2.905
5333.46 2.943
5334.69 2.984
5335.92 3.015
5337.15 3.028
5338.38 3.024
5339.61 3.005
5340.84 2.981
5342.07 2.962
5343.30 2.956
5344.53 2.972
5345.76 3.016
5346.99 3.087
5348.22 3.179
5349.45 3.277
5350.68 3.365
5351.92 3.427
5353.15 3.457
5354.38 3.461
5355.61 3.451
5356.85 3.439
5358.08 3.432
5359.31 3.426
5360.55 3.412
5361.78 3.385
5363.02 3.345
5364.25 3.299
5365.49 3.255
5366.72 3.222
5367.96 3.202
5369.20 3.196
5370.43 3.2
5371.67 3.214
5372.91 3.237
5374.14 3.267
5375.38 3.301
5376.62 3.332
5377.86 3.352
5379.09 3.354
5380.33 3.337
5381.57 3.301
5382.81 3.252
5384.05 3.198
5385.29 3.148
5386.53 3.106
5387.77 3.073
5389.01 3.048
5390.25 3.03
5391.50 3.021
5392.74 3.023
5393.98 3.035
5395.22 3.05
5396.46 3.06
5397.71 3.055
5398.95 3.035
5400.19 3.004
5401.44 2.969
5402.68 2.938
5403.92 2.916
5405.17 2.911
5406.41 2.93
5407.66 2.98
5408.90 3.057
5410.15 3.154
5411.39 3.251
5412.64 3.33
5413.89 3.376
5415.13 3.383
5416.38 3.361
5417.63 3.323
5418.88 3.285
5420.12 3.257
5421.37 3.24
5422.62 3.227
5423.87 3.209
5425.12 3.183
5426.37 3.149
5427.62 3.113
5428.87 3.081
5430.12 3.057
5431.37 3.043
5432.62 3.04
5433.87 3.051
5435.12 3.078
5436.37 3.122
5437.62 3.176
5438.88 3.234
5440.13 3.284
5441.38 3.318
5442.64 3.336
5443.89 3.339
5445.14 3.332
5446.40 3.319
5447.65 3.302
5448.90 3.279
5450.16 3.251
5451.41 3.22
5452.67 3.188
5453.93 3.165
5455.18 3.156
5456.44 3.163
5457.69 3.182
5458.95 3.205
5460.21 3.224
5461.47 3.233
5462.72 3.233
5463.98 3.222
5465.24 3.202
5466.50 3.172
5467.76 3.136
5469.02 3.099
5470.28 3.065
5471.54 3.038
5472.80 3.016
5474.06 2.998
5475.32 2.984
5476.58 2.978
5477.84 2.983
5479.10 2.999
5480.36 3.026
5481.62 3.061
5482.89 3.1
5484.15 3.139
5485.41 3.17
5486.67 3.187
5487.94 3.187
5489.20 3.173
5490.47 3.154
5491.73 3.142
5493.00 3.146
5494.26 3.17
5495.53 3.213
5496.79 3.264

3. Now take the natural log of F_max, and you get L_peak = 1.206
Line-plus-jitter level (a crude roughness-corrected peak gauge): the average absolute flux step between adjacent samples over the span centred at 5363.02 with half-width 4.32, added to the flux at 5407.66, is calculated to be 3.01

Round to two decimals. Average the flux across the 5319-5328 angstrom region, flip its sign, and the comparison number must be -2.81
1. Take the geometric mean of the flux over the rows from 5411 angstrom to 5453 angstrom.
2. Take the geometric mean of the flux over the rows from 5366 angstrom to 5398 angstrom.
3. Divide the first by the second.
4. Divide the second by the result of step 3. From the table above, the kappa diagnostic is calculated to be 3.13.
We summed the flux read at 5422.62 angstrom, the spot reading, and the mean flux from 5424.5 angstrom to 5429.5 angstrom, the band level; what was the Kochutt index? 6.36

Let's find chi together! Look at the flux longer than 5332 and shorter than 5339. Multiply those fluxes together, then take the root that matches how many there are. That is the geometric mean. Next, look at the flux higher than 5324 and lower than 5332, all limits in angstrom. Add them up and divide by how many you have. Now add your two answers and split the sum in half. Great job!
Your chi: 2.93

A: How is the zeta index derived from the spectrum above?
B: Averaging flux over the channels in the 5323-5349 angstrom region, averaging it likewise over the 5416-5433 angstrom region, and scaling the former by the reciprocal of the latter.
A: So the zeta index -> 0.93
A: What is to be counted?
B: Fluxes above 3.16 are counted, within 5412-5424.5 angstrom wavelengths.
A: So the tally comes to 10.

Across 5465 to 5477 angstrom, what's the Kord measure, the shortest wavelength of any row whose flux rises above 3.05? 5465.24 angstrom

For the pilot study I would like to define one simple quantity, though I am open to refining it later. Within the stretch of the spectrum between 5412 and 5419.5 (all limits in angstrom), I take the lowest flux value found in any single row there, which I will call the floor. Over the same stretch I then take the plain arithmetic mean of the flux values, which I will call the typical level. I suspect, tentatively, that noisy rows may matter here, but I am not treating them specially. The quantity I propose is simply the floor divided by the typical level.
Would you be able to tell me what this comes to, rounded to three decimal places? 0.983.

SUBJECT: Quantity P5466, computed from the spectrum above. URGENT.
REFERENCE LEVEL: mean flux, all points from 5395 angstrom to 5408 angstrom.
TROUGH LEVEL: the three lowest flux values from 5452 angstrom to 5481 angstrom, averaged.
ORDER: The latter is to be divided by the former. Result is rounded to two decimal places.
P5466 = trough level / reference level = 1.00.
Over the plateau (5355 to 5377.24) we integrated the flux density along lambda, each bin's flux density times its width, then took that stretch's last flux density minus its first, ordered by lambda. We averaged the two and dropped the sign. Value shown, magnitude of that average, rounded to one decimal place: 36.8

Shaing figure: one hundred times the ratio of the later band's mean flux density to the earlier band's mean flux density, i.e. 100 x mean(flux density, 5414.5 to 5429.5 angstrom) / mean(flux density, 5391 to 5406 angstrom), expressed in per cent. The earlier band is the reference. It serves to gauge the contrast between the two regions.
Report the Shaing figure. 108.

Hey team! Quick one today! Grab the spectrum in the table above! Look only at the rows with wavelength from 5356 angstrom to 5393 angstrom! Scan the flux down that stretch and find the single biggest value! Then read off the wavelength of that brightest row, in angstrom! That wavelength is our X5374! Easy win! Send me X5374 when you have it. 5356.85 angstrom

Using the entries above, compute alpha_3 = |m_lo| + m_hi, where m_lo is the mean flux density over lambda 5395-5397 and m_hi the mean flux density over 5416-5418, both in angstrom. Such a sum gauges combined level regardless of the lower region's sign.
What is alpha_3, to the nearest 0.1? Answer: 6.4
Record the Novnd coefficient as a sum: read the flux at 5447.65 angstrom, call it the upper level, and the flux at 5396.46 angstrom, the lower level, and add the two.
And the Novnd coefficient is 6.36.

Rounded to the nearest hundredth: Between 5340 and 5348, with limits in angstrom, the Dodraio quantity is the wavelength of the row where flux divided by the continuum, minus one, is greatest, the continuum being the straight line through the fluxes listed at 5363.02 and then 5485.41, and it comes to 5346.99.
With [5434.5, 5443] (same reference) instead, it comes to 5442.64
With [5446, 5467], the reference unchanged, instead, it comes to 5446.40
